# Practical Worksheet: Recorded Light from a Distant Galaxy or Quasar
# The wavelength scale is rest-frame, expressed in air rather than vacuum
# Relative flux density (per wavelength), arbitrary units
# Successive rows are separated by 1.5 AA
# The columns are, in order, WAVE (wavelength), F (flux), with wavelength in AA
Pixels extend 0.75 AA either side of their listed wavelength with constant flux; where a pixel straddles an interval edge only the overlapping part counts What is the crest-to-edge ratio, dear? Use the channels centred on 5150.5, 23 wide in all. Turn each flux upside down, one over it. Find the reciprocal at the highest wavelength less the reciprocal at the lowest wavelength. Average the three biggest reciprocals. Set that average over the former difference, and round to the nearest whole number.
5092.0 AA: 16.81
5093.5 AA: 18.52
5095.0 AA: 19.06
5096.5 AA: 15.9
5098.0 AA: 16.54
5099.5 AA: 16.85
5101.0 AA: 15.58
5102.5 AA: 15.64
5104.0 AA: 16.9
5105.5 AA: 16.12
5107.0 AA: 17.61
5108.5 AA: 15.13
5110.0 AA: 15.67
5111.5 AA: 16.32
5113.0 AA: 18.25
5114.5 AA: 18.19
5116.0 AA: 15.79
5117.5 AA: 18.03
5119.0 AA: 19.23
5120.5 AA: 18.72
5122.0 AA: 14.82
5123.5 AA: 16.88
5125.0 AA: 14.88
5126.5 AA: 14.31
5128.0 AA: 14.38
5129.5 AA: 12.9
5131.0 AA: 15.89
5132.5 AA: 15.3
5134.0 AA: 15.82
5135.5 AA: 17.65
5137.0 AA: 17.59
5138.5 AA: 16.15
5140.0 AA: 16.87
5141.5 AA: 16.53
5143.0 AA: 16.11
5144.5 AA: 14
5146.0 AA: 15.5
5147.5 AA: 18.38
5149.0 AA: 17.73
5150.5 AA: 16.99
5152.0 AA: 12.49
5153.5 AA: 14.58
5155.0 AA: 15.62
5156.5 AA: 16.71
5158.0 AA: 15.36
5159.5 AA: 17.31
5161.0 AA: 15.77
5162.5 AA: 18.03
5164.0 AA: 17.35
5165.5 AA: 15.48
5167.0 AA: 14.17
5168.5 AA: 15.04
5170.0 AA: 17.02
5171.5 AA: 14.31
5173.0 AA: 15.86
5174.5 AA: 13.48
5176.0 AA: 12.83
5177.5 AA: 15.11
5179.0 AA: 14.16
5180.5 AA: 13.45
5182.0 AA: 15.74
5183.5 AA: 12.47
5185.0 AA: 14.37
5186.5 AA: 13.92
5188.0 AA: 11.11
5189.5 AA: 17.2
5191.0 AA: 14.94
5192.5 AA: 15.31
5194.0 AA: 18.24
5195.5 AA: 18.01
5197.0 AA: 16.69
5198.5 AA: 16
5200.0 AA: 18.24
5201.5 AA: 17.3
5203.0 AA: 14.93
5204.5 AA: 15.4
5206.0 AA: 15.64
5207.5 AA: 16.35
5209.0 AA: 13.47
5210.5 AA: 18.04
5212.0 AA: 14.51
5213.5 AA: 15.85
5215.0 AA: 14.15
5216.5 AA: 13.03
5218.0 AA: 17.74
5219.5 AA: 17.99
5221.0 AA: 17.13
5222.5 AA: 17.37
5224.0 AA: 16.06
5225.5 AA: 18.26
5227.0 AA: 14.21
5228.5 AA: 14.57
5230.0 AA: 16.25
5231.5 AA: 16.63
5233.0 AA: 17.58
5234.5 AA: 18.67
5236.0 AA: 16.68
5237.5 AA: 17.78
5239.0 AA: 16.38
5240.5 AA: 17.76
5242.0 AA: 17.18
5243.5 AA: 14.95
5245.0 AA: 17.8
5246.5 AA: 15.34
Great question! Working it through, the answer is 18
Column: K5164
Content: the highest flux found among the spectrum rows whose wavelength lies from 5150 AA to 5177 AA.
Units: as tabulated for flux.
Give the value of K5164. 18.03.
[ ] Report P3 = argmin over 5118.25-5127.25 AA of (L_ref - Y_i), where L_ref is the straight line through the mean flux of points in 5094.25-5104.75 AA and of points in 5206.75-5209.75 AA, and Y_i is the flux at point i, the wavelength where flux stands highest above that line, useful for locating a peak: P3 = 5119.0 AA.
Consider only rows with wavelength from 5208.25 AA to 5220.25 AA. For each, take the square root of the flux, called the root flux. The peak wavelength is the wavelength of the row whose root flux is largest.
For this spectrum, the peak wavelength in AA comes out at 5210.5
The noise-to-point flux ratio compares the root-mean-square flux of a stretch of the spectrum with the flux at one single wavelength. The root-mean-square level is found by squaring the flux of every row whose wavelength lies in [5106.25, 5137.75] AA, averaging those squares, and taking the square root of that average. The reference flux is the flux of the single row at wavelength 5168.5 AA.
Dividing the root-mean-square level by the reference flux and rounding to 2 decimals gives 1.09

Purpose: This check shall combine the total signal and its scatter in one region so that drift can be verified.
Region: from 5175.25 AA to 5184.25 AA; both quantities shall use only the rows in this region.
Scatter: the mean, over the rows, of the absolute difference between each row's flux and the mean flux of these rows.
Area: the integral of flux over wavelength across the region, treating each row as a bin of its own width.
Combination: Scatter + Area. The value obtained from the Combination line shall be 127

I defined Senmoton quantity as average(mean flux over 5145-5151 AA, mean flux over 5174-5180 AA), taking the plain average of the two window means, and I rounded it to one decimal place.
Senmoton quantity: 15.5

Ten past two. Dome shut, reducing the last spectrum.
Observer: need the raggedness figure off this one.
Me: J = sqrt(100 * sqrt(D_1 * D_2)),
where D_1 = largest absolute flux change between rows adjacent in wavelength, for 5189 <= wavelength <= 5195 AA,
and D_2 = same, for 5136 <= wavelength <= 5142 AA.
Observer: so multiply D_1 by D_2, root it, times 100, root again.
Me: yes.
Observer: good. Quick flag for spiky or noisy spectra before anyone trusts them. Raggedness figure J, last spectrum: 14.3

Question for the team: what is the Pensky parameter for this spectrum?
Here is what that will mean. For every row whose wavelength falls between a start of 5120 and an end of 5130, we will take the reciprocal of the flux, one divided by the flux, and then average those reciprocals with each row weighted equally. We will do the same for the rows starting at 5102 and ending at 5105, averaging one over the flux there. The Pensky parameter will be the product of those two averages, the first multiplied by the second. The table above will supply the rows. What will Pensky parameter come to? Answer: 0.0041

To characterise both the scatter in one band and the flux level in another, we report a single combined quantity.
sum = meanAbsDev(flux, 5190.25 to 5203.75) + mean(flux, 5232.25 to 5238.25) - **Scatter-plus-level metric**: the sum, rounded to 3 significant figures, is 18.9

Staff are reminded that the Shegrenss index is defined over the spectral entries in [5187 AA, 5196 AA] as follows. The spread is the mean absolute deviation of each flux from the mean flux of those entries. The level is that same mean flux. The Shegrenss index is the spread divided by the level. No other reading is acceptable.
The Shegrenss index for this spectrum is 0.13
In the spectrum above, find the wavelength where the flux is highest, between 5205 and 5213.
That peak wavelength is 5210.5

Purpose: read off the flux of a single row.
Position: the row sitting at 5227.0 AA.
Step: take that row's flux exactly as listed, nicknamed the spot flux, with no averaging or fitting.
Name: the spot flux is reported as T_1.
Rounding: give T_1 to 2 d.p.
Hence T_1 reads 14.21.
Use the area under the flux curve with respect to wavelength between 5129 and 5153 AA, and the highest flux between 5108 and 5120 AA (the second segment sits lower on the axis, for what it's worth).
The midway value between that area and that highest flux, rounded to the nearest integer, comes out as 202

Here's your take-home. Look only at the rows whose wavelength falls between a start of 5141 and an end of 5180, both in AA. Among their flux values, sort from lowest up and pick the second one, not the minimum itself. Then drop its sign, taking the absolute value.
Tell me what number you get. 12.8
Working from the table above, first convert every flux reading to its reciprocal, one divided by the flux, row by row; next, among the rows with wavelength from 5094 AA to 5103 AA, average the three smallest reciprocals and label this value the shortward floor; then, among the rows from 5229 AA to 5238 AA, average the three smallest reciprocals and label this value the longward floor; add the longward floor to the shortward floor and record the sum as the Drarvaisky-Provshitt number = 0.113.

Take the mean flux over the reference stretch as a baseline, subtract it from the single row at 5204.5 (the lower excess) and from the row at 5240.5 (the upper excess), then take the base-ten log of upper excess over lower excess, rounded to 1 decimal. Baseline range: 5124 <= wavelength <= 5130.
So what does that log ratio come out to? 0.5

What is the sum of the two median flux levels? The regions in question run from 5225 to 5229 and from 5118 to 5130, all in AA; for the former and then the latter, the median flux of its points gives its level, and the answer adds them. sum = 29.4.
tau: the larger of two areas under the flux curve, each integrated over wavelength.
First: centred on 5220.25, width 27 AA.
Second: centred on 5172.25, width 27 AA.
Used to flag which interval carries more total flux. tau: 434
